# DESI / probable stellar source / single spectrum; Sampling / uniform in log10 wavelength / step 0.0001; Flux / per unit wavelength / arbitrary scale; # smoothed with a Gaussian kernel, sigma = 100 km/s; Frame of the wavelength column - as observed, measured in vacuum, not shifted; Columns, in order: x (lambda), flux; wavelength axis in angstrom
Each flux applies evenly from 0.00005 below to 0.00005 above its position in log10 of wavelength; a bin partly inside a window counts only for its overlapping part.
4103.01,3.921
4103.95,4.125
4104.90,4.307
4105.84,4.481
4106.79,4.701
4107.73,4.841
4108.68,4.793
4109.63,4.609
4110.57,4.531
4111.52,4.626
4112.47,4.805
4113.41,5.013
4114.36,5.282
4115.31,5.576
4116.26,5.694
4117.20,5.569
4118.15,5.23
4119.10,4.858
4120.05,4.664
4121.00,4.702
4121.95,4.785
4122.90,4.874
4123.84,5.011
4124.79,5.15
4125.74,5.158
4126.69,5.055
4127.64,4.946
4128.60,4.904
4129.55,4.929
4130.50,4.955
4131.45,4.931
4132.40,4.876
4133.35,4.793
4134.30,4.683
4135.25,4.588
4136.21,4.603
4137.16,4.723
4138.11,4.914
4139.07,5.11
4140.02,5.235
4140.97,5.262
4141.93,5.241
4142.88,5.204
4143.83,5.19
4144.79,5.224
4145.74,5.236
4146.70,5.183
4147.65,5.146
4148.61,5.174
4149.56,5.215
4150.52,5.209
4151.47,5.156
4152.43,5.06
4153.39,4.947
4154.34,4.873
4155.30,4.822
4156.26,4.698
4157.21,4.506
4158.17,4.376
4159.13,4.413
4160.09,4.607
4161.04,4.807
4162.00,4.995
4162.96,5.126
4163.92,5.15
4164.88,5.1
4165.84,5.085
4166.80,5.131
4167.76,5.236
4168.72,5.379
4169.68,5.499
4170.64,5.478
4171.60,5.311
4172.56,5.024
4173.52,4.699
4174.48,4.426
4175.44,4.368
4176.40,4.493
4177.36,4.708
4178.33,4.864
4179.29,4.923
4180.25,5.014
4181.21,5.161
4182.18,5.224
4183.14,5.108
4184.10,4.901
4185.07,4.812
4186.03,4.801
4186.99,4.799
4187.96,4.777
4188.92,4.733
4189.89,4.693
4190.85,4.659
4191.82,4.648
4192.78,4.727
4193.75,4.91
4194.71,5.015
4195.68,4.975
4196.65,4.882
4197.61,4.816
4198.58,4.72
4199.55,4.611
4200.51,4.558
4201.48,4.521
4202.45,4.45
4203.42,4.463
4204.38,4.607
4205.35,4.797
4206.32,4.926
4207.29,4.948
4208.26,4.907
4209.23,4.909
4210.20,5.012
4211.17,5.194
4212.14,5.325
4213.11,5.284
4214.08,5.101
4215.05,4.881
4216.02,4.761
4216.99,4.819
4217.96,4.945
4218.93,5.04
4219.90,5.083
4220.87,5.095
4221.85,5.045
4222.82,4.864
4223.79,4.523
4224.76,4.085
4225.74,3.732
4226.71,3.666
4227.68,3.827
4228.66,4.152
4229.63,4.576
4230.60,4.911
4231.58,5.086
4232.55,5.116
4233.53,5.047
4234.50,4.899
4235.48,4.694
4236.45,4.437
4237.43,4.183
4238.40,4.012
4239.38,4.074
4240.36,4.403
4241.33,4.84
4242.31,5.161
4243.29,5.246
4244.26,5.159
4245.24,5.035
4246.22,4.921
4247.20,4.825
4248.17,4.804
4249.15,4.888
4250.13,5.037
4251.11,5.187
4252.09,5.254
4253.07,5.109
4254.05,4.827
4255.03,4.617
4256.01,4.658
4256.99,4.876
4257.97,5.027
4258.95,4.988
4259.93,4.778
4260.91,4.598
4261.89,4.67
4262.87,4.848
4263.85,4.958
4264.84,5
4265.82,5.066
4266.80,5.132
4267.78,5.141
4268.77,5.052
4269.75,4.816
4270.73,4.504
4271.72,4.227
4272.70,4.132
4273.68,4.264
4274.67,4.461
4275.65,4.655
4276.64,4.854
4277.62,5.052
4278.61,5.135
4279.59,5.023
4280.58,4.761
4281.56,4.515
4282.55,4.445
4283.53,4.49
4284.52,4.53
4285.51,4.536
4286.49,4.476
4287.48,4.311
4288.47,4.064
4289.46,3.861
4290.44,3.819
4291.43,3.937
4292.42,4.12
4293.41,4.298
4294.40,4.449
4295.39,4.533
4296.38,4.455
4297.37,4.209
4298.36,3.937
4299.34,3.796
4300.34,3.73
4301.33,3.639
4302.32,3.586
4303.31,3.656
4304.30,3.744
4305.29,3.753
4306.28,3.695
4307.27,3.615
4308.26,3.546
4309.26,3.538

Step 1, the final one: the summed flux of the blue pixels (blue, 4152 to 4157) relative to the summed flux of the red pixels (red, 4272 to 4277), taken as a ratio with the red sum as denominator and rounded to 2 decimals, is 1.09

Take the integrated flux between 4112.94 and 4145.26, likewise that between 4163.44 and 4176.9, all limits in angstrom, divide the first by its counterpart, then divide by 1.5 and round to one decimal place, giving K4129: 1.6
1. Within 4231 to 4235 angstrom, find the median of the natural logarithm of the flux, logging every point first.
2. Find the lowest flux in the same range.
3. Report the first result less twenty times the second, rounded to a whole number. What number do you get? -96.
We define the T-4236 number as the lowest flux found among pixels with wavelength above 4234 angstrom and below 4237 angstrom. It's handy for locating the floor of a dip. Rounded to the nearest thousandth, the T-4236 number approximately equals 4.437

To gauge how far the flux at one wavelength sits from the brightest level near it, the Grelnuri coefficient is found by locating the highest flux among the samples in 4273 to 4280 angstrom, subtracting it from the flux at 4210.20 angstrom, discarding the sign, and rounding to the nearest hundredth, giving 0.12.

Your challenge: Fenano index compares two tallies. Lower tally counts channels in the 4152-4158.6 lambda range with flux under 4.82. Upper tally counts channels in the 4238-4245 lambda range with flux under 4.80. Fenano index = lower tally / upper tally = 1.00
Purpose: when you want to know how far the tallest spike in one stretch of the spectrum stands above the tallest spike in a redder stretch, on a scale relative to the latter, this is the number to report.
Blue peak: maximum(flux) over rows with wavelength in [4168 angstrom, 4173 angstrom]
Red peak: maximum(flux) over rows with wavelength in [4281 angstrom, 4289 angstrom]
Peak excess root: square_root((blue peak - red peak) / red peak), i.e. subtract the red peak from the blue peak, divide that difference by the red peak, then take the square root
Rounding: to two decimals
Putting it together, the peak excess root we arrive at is 0.46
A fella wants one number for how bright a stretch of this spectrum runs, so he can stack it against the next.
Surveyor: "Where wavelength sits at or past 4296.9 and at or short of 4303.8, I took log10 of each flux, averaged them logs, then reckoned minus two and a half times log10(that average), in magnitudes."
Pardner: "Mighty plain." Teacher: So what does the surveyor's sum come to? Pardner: 0.59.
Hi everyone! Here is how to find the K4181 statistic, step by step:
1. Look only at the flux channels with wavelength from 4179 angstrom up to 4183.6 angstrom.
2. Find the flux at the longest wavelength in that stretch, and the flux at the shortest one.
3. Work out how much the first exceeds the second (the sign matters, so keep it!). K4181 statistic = 0.2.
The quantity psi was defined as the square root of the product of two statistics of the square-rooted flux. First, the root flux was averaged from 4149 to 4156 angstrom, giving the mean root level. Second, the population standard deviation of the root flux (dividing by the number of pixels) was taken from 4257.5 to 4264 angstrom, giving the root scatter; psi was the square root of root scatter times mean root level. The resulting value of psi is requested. 0.28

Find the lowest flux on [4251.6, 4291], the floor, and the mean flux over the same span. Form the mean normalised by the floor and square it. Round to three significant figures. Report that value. 1.51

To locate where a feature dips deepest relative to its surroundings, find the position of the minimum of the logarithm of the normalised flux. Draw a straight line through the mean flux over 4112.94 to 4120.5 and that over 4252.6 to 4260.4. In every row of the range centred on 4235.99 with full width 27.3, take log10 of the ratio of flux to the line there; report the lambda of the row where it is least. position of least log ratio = 4226.71 angstrom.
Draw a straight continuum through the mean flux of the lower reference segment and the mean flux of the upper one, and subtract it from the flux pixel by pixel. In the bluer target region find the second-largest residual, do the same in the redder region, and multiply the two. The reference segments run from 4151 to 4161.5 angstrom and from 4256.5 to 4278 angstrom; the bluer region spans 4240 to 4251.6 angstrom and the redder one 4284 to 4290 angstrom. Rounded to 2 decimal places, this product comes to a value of -0.10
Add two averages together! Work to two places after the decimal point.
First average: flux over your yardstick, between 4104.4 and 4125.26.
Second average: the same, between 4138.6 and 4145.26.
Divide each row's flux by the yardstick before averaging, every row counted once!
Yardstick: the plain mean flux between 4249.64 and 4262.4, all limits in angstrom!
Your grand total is 2.07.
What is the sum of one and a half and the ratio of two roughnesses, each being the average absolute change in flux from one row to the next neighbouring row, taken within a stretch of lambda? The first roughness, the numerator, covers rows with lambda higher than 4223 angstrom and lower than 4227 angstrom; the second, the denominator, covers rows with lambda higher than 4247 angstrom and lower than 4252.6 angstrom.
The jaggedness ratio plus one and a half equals 4.5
